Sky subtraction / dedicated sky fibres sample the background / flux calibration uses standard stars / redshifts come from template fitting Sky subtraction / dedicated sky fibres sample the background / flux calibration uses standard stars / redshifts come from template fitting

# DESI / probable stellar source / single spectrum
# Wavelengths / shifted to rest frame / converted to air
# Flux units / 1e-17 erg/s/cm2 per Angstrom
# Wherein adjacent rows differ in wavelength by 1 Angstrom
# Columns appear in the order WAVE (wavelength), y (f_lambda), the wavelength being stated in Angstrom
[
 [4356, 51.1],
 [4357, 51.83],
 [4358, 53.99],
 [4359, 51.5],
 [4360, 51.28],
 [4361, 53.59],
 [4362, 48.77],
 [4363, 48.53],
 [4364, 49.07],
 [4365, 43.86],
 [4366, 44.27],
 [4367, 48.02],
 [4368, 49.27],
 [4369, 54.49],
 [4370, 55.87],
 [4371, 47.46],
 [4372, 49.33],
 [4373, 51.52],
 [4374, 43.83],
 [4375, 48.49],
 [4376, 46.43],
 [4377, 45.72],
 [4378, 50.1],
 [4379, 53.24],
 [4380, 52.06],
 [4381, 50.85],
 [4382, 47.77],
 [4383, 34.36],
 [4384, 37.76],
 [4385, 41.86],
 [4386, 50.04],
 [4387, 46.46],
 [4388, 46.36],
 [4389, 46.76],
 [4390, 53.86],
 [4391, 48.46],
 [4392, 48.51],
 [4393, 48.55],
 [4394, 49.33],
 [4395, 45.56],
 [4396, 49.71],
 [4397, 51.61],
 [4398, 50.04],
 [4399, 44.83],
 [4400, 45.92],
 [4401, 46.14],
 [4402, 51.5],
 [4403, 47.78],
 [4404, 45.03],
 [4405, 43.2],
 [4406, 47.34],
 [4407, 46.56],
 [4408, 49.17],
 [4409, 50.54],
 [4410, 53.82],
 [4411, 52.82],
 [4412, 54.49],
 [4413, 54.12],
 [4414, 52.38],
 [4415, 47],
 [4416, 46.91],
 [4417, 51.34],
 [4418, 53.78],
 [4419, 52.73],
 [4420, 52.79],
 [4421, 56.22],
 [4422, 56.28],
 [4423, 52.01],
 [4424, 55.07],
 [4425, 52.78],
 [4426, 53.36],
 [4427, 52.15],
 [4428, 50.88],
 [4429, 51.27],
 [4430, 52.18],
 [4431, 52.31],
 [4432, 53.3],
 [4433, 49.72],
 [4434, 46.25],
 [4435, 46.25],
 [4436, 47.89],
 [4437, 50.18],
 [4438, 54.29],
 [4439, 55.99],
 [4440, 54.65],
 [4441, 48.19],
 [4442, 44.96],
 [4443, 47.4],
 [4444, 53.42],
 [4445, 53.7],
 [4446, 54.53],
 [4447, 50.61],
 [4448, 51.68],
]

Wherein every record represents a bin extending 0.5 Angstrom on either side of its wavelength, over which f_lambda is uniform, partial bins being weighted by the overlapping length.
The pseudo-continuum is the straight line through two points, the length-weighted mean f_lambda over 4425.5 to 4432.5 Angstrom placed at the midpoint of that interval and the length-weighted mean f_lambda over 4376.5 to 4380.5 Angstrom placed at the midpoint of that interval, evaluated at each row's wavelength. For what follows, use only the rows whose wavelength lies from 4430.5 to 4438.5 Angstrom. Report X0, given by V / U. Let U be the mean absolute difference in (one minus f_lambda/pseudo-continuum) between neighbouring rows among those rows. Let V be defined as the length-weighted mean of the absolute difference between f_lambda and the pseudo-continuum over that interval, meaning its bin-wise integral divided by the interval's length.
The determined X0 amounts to 70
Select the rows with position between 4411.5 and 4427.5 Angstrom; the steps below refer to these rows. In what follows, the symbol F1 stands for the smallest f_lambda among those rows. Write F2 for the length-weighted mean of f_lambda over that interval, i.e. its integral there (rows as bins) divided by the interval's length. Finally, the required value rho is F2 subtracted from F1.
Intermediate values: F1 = 46.91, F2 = 53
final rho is -6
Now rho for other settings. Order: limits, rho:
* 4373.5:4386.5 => -12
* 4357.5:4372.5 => -6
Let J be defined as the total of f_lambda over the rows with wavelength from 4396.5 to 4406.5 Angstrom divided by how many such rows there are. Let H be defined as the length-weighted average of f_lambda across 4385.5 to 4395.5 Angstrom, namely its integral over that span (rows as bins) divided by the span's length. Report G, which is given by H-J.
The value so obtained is 1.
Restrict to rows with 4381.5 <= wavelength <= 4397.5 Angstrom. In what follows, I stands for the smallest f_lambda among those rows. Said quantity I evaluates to 34.36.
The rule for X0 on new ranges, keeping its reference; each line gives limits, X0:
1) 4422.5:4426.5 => 34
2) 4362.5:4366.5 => 81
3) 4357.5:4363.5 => 57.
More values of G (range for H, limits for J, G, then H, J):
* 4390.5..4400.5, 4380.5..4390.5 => 3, 48.3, 45.6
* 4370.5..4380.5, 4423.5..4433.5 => -3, 48.8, 52.3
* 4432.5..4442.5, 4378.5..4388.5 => 4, 49.8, 46.1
